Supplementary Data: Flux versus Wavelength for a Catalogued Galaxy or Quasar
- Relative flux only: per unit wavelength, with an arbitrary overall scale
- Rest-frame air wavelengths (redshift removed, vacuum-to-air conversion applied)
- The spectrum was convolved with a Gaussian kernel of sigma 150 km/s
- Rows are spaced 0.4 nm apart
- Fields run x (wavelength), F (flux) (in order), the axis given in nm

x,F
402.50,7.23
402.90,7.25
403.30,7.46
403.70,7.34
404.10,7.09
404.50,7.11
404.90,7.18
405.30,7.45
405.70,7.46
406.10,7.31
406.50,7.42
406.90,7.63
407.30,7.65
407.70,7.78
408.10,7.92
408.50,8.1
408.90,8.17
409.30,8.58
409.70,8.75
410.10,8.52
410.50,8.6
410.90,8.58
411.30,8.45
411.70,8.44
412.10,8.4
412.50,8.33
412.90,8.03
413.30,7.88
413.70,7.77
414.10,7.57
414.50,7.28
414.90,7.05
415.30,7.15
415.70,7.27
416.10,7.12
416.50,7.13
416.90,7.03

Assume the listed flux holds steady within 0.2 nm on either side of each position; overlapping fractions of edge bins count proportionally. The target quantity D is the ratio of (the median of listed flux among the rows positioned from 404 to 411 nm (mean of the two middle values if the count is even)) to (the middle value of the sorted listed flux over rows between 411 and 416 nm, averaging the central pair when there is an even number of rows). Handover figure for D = 0.99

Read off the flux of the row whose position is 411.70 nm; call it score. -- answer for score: 8.44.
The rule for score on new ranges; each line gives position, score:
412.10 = 8.4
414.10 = 7.57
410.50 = 8.6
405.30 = 7.45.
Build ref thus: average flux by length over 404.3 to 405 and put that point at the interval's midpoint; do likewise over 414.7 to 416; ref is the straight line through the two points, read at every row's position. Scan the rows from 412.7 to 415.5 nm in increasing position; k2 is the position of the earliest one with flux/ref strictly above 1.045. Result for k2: 412.90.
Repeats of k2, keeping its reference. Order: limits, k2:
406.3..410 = 406.90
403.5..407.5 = 406.90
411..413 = 411.30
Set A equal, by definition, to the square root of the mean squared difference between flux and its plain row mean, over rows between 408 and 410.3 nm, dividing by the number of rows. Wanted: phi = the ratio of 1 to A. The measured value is 3.4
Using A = 0.29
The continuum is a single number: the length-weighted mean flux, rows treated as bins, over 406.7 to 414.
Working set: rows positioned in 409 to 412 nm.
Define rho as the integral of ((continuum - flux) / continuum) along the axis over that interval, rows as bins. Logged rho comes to -0.13 nm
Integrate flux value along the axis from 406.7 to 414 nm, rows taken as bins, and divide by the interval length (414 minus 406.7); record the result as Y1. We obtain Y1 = 8.2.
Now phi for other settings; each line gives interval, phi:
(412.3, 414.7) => 3.0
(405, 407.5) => 8.4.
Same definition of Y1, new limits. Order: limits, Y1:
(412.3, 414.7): 7.8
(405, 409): 7.7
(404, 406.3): 7.3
